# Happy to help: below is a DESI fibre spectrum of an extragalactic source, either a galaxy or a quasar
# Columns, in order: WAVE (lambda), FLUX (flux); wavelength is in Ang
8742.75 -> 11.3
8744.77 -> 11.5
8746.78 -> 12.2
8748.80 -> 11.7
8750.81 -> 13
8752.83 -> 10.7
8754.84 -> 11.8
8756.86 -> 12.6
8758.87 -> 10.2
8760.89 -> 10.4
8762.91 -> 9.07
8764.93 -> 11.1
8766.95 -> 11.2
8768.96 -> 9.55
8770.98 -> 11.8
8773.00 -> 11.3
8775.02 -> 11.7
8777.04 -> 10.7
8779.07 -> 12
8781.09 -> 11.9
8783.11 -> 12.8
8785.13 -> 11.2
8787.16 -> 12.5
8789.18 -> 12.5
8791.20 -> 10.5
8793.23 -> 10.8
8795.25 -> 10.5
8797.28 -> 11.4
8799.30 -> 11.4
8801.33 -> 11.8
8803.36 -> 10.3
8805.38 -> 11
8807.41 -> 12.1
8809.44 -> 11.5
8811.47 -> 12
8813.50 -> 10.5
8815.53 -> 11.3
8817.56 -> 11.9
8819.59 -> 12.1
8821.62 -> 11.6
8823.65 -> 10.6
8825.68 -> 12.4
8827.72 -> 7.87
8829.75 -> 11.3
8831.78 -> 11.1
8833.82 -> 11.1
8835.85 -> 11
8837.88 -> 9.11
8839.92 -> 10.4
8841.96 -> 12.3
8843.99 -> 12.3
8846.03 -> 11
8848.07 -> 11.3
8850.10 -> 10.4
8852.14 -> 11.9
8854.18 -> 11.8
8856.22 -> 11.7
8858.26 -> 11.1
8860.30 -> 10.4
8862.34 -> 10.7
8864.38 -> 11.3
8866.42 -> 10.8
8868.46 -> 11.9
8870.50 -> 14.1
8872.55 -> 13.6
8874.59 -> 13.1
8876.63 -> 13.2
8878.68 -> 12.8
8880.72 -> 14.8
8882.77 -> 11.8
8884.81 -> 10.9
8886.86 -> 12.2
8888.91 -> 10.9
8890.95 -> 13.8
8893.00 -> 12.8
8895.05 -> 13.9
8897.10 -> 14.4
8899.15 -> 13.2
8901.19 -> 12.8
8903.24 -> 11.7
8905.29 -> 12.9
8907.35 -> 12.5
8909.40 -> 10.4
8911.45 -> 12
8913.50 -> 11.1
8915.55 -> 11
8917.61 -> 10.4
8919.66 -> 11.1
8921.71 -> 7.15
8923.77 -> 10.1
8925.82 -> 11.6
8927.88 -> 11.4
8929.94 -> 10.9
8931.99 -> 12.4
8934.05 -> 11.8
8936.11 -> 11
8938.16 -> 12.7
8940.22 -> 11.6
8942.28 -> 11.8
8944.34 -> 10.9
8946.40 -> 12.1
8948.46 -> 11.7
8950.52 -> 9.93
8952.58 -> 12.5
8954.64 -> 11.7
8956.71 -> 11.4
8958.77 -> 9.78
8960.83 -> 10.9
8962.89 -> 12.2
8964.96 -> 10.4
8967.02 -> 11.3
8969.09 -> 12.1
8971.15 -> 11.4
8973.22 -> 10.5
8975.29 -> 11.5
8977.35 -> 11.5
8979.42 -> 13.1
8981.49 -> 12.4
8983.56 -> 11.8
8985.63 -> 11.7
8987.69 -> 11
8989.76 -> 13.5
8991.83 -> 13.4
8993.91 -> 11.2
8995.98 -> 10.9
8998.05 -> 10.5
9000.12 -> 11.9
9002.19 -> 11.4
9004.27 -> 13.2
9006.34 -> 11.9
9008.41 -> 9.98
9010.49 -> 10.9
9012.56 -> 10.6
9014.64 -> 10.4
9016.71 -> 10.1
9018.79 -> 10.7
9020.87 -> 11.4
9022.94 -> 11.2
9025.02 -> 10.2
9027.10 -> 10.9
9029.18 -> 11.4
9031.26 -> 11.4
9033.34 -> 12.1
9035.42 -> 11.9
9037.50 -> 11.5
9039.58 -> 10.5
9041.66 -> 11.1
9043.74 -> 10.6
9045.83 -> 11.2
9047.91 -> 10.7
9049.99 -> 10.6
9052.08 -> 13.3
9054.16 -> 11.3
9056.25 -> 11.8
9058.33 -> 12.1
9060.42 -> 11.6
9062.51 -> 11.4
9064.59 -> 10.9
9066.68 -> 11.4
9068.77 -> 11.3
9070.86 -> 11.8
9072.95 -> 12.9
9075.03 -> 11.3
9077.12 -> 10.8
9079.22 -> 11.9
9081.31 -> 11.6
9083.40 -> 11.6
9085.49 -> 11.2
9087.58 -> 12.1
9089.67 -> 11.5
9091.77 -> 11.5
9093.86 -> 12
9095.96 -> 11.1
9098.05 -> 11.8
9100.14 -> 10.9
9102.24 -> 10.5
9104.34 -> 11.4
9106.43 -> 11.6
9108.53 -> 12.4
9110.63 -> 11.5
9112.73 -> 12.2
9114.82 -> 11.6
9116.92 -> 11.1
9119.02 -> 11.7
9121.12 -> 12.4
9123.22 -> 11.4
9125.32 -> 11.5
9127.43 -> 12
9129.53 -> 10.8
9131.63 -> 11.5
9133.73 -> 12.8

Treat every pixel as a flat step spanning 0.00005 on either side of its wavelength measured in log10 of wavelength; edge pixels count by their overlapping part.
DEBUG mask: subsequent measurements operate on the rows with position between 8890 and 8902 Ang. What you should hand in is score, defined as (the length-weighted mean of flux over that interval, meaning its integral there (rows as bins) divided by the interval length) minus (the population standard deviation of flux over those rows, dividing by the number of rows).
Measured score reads 12.9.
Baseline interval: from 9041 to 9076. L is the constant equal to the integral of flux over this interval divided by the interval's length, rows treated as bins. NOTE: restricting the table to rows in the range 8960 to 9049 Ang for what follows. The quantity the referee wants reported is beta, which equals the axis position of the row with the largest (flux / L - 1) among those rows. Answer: 8989.76 Ang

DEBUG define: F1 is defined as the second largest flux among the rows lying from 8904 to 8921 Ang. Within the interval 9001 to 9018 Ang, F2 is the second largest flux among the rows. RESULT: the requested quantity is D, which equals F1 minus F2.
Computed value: 0.60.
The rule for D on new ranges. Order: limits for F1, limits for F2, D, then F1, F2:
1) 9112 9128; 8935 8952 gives 0.10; 12.2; 12.1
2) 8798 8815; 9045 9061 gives -0.10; 12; 12.1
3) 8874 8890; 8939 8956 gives 1.10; 13.2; 12.1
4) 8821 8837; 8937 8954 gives -0.90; 11.6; 12.5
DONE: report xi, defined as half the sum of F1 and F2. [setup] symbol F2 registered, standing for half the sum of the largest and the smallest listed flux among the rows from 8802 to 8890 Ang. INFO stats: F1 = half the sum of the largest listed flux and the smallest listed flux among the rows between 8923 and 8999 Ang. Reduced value 11.5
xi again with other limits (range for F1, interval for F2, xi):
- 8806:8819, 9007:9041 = 11.2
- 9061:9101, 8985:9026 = 11.8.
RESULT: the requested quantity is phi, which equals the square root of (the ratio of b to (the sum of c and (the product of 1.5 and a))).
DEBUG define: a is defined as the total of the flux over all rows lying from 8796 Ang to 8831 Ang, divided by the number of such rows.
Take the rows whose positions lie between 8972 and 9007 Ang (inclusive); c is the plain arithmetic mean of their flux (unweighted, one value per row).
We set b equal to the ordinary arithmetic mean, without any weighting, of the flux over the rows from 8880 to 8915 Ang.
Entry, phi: 0.659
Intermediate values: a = 11.2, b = 12.48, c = 11.8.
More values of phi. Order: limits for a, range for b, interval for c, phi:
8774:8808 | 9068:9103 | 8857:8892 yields 0.626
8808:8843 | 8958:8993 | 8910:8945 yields 0.649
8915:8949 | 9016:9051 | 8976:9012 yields 0.622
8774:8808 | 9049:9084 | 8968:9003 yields 0.633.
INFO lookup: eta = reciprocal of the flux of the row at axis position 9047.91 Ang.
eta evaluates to 0.0935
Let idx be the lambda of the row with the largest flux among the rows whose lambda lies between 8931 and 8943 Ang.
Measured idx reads 8938.16 Ang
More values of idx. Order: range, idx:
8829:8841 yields 8829.75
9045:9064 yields 9052.08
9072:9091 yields 9072.95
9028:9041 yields 9033.34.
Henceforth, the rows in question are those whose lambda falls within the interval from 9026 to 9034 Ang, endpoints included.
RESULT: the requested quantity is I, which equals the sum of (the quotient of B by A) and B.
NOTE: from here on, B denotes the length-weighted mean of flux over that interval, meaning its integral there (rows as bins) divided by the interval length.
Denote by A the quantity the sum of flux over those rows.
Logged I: 11.7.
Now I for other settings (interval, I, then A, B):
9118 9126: 12.0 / 47.0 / 11.8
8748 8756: 12.1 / 47.2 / 11.8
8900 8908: 12.7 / 49.9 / 12.5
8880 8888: 12.6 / 49.7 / 12.3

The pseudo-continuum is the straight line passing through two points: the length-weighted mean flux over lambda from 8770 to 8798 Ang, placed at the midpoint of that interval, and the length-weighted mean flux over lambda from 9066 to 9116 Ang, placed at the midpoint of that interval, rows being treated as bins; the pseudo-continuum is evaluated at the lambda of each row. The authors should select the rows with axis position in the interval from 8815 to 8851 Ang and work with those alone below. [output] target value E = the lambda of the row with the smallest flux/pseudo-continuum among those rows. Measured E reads 8827.72 Ang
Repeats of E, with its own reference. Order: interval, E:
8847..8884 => 8860.30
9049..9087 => 9049.99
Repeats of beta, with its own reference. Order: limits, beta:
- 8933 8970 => 8938.16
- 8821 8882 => 8880.72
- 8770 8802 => 8783.11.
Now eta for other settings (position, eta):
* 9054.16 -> 0.0885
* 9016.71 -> 0.0990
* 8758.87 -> 0.0980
